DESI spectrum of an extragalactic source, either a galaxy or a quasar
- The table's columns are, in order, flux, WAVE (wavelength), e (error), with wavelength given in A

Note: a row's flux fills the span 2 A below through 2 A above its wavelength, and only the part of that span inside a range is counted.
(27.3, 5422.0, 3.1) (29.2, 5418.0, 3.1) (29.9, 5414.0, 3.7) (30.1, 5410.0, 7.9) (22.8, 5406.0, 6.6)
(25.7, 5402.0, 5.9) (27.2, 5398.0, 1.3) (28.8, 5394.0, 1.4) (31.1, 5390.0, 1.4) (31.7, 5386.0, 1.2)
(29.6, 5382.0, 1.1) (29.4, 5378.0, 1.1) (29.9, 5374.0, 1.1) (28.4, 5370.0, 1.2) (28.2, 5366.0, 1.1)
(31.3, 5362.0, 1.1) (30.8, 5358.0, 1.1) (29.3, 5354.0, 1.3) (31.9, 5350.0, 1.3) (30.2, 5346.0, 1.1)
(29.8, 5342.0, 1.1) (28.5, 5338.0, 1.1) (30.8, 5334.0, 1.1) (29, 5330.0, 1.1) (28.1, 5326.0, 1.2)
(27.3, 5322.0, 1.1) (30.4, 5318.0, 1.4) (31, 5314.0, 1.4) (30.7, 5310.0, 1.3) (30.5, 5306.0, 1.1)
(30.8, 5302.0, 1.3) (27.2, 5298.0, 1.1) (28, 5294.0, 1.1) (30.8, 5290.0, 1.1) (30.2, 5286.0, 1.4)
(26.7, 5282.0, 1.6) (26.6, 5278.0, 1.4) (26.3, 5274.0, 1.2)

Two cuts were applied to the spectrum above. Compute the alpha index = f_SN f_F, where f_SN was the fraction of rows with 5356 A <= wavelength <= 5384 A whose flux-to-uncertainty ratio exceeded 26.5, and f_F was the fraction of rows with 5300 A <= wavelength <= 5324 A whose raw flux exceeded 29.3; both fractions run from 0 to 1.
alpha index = 0.60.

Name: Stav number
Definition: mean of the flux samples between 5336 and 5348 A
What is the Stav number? 29.5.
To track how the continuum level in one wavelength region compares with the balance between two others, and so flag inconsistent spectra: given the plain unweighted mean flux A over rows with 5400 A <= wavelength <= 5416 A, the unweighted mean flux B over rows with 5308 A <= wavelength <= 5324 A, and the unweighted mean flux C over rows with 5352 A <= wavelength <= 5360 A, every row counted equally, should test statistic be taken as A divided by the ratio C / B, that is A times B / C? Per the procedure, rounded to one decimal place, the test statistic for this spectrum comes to 26.9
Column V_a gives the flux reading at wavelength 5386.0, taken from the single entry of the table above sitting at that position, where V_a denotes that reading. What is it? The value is 31.7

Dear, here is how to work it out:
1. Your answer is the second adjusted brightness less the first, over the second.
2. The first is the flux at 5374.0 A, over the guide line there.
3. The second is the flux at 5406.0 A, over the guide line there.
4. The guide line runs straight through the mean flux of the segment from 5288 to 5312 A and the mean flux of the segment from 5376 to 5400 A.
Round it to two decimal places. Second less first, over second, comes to -0.31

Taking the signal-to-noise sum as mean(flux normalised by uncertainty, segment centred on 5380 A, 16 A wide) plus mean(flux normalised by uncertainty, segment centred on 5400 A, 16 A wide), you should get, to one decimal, 39.1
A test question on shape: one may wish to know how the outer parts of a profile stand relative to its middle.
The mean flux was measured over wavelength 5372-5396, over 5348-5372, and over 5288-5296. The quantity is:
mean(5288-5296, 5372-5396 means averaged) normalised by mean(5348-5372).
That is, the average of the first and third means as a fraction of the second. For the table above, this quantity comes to 0.99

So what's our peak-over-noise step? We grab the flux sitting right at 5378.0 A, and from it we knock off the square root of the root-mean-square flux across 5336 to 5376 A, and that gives 23.9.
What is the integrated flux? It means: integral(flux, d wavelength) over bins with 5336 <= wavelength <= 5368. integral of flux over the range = 960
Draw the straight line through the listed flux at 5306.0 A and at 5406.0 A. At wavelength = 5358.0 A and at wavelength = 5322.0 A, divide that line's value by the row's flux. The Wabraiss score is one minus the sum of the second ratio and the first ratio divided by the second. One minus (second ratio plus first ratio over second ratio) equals -0.87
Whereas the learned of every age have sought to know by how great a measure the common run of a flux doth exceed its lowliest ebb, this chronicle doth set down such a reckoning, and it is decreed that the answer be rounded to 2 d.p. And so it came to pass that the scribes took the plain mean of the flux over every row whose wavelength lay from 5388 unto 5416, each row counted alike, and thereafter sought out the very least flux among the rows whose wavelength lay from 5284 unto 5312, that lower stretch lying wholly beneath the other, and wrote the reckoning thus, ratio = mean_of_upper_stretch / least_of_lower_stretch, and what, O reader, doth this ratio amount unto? 1.03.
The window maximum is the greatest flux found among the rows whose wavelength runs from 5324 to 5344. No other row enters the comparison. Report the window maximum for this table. 30.8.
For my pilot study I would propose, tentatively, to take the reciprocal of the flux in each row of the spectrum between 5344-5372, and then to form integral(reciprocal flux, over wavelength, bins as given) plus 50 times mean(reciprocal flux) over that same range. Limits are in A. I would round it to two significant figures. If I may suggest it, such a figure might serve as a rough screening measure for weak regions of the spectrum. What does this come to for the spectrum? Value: 2.6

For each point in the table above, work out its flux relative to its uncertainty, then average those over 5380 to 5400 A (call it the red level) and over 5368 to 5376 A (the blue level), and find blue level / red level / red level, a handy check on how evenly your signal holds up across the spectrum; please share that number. 0.046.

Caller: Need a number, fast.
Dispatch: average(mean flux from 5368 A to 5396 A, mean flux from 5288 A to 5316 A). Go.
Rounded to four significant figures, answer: 29.85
